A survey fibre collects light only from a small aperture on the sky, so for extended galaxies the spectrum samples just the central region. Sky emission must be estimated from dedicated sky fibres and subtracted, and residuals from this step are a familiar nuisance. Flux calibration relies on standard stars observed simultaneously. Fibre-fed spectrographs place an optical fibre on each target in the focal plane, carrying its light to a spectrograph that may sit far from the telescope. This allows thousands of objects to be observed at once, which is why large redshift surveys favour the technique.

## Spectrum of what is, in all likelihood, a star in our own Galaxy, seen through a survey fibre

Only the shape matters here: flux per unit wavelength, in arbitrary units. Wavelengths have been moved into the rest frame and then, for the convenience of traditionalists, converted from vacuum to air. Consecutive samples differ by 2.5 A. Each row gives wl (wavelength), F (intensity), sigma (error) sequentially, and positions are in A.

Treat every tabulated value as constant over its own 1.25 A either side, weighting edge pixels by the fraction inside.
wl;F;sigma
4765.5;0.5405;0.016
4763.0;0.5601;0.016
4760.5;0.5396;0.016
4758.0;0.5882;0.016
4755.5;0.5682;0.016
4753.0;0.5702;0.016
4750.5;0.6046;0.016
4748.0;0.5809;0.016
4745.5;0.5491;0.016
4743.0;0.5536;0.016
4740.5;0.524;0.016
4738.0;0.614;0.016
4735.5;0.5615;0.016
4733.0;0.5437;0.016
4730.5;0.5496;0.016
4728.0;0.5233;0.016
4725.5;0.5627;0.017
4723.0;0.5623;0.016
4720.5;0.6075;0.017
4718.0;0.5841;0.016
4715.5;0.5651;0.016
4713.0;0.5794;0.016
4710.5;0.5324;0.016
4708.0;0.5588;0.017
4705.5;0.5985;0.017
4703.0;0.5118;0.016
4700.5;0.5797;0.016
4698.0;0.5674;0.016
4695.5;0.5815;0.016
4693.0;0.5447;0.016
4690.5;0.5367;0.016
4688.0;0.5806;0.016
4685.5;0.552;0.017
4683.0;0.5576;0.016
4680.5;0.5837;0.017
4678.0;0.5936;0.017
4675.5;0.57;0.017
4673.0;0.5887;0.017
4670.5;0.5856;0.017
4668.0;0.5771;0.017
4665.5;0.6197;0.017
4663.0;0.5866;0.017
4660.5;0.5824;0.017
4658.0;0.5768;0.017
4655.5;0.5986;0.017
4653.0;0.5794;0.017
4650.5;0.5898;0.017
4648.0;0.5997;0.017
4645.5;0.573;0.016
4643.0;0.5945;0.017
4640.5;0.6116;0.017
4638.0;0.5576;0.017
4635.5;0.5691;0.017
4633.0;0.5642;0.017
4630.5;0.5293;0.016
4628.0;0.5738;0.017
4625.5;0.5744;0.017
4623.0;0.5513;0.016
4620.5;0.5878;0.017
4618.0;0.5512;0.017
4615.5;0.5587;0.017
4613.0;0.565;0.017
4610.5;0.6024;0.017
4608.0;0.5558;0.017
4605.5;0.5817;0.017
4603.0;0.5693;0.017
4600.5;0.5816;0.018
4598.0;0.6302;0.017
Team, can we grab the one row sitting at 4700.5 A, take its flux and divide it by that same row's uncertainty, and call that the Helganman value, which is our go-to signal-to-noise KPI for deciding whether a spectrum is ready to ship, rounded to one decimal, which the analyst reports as 36.2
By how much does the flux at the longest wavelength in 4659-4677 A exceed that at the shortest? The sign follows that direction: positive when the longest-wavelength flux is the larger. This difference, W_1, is -0.012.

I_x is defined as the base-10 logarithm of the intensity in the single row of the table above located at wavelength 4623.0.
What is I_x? -0.26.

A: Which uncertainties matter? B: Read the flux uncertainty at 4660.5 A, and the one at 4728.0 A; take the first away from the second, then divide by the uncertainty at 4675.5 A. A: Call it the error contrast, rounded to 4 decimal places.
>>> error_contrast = -0.0588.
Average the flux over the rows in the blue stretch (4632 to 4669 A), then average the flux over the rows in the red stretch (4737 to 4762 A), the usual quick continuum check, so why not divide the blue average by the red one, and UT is 1.03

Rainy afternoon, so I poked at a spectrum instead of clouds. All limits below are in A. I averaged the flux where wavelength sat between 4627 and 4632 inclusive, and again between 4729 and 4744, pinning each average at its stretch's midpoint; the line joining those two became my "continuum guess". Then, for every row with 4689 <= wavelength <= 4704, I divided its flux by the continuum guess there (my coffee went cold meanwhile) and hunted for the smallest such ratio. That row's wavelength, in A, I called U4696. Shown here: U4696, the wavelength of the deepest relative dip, 4703.0 A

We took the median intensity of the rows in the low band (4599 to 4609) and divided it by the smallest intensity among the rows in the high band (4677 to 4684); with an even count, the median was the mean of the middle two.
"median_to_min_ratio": 1.03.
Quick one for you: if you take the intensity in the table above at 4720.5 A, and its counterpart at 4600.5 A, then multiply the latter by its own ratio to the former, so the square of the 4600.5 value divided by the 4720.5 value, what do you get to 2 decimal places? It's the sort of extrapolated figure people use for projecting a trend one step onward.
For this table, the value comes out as 0.56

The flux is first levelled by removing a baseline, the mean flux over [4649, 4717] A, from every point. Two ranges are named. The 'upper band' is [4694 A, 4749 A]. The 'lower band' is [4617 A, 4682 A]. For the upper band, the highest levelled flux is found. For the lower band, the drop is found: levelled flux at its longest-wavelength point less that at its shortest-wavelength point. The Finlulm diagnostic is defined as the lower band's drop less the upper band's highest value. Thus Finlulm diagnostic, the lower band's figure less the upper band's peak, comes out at -0.01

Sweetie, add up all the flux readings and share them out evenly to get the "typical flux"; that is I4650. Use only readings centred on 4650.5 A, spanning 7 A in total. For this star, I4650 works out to 0.590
